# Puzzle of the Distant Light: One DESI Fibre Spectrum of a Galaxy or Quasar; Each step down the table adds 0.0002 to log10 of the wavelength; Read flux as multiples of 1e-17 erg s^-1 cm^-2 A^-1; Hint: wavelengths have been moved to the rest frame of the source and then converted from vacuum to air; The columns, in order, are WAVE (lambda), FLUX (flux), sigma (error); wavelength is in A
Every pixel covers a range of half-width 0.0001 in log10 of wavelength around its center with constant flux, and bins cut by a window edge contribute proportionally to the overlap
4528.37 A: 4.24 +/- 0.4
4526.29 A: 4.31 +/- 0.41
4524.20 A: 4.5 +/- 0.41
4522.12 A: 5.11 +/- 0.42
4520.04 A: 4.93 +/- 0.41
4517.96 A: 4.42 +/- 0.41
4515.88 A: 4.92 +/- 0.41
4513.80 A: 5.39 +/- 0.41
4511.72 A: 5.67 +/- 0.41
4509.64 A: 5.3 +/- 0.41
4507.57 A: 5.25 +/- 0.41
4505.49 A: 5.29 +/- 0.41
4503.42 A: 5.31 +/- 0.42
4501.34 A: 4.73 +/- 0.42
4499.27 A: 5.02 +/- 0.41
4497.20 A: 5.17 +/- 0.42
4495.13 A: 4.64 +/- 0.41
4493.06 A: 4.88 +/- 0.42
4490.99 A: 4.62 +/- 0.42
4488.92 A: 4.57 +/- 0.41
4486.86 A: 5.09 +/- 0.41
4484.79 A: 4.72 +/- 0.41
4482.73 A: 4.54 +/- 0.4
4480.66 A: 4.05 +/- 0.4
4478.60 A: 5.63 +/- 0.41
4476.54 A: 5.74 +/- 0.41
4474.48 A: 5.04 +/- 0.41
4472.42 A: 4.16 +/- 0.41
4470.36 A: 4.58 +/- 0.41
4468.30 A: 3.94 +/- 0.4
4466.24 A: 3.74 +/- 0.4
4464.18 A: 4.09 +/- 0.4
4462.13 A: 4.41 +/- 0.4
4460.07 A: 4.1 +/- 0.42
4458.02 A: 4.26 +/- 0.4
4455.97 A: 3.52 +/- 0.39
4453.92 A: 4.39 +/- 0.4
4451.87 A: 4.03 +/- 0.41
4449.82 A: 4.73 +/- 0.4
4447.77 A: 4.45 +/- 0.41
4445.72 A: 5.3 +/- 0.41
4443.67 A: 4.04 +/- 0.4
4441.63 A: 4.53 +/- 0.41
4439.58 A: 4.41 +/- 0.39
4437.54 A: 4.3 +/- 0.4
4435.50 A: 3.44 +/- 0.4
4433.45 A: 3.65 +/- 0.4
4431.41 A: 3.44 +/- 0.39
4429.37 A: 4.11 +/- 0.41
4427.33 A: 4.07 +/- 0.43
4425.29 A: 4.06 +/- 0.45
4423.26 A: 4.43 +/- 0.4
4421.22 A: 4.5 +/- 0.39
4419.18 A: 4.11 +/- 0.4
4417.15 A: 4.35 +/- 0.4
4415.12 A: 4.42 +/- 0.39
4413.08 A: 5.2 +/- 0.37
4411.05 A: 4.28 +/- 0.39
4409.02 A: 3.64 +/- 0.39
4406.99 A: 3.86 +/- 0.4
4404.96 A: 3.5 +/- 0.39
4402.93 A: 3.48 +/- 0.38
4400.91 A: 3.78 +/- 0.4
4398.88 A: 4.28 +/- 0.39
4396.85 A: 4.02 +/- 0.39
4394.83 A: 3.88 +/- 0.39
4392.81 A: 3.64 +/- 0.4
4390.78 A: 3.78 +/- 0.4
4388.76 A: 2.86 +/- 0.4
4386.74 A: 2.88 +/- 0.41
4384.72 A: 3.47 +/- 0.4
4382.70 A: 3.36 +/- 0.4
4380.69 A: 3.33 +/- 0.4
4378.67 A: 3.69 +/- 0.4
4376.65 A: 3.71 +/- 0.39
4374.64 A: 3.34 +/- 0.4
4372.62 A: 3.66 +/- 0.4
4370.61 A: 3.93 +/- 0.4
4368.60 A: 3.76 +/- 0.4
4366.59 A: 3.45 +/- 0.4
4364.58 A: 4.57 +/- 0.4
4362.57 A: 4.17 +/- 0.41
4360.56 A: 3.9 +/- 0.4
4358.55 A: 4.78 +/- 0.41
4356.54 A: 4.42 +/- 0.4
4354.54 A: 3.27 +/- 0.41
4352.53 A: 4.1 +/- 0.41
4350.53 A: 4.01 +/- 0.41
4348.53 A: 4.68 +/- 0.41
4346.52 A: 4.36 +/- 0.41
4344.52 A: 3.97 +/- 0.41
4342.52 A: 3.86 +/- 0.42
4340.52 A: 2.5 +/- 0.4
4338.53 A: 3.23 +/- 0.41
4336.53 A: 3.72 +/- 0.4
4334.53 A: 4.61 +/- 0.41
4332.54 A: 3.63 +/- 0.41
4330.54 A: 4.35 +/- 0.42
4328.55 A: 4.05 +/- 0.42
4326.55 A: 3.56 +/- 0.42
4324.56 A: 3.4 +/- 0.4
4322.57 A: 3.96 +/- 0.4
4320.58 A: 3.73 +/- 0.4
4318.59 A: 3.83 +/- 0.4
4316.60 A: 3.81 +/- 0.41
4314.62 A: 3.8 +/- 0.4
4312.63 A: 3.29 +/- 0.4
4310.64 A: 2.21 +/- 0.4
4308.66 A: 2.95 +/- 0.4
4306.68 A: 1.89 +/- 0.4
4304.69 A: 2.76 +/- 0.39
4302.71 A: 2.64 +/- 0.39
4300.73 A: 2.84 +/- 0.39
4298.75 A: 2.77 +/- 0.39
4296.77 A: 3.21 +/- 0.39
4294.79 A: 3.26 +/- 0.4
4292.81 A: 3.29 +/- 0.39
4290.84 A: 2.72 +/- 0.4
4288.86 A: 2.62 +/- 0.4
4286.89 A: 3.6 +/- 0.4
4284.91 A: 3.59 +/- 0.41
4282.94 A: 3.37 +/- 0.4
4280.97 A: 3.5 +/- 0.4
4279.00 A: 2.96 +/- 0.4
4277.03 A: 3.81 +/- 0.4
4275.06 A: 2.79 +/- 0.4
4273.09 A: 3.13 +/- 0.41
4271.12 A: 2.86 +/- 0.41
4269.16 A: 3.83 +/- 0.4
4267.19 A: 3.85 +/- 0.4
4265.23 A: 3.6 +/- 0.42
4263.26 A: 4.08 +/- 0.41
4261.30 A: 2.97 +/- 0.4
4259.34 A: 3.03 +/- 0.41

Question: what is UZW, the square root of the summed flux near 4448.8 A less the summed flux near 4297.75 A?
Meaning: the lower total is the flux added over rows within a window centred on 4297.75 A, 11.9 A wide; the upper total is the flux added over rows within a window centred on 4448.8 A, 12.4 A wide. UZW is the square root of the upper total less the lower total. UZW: 3.0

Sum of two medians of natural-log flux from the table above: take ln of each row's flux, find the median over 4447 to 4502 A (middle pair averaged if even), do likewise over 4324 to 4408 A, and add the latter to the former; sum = 2.85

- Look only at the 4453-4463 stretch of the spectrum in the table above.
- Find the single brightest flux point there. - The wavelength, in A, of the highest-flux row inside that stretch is 4462.13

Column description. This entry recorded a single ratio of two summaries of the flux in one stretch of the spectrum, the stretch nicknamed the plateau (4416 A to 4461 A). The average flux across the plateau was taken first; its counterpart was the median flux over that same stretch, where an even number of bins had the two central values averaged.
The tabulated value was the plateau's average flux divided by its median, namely 1.00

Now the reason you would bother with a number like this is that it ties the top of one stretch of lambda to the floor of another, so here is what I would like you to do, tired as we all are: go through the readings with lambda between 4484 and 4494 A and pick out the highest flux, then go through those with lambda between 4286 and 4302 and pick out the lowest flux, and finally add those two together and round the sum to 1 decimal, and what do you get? 7.7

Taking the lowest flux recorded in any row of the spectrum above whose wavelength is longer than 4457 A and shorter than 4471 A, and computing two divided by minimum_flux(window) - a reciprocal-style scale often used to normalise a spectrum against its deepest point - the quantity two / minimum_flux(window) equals 0.53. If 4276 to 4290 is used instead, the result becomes 0.76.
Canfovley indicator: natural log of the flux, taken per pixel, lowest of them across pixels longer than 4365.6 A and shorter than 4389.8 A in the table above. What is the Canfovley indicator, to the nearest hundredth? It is 1.05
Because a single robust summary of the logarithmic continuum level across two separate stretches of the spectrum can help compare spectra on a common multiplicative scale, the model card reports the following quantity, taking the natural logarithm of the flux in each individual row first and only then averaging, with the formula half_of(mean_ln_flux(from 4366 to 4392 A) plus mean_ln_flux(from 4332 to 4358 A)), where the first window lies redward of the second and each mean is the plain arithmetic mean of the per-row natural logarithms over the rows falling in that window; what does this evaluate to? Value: 1.29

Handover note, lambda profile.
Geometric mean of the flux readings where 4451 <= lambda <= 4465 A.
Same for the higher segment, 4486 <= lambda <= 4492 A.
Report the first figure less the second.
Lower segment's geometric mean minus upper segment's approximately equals -0.65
